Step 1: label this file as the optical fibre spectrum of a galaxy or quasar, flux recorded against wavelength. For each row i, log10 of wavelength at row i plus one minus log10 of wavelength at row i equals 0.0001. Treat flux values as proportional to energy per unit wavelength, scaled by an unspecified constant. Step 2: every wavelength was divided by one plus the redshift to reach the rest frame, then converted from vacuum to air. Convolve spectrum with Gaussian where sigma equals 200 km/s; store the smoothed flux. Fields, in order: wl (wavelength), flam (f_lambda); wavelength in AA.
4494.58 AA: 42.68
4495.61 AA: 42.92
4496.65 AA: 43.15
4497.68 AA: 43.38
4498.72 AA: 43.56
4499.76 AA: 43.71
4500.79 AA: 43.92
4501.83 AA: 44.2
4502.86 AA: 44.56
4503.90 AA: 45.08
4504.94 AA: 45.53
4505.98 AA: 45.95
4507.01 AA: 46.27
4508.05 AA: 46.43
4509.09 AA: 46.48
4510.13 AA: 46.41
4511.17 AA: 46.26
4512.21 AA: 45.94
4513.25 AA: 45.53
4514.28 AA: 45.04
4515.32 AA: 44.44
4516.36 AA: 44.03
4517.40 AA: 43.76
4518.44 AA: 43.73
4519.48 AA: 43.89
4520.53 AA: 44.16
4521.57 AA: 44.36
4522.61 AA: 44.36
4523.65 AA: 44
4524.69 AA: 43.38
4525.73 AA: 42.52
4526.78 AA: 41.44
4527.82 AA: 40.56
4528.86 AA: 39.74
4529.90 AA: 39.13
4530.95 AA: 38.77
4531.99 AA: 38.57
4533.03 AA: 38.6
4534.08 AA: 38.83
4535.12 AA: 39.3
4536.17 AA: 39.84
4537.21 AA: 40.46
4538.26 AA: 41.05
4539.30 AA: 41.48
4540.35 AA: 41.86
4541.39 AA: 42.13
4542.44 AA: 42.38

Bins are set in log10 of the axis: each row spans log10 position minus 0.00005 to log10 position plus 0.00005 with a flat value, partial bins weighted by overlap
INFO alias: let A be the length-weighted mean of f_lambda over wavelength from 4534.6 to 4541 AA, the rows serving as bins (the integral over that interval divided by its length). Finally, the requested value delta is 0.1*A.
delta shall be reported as 4.1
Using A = 41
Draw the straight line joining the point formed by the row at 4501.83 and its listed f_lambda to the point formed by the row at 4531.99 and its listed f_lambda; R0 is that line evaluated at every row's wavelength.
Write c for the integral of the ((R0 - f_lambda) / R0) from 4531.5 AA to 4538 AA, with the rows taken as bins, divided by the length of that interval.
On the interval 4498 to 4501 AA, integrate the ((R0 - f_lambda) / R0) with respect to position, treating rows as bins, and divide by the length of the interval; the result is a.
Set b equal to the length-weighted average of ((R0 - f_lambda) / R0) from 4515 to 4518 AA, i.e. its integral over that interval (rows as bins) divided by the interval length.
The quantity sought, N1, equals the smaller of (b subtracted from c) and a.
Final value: 0.021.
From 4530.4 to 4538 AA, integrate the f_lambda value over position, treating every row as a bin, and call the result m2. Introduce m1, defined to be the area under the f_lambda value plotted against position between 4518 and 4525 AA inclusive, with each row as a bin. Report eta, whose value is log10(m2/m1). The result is -0.01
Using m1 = 308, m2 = 298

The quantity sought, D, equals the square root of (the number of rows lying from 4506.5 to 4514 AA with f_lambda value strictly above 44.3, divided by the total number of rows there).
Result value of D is 1.0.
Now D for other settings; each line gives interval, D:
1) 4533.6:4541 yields 0.0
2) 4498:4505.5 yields 0.7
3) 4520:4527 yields 0.5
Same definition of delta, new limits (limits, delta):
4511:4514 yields 4.6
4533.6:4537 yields 3.9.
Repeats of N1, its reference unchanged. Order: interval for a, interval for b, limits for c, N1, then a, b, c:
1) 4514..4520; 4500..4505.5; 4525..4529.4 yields -0.066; -0.066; -0.013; -0.043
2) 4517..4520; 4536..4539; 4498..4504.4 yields -0.066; -0.066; -0.082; 0.004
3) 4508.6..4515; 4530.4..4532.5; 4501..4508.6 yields -0.084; -0.084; 0.000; -0.040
